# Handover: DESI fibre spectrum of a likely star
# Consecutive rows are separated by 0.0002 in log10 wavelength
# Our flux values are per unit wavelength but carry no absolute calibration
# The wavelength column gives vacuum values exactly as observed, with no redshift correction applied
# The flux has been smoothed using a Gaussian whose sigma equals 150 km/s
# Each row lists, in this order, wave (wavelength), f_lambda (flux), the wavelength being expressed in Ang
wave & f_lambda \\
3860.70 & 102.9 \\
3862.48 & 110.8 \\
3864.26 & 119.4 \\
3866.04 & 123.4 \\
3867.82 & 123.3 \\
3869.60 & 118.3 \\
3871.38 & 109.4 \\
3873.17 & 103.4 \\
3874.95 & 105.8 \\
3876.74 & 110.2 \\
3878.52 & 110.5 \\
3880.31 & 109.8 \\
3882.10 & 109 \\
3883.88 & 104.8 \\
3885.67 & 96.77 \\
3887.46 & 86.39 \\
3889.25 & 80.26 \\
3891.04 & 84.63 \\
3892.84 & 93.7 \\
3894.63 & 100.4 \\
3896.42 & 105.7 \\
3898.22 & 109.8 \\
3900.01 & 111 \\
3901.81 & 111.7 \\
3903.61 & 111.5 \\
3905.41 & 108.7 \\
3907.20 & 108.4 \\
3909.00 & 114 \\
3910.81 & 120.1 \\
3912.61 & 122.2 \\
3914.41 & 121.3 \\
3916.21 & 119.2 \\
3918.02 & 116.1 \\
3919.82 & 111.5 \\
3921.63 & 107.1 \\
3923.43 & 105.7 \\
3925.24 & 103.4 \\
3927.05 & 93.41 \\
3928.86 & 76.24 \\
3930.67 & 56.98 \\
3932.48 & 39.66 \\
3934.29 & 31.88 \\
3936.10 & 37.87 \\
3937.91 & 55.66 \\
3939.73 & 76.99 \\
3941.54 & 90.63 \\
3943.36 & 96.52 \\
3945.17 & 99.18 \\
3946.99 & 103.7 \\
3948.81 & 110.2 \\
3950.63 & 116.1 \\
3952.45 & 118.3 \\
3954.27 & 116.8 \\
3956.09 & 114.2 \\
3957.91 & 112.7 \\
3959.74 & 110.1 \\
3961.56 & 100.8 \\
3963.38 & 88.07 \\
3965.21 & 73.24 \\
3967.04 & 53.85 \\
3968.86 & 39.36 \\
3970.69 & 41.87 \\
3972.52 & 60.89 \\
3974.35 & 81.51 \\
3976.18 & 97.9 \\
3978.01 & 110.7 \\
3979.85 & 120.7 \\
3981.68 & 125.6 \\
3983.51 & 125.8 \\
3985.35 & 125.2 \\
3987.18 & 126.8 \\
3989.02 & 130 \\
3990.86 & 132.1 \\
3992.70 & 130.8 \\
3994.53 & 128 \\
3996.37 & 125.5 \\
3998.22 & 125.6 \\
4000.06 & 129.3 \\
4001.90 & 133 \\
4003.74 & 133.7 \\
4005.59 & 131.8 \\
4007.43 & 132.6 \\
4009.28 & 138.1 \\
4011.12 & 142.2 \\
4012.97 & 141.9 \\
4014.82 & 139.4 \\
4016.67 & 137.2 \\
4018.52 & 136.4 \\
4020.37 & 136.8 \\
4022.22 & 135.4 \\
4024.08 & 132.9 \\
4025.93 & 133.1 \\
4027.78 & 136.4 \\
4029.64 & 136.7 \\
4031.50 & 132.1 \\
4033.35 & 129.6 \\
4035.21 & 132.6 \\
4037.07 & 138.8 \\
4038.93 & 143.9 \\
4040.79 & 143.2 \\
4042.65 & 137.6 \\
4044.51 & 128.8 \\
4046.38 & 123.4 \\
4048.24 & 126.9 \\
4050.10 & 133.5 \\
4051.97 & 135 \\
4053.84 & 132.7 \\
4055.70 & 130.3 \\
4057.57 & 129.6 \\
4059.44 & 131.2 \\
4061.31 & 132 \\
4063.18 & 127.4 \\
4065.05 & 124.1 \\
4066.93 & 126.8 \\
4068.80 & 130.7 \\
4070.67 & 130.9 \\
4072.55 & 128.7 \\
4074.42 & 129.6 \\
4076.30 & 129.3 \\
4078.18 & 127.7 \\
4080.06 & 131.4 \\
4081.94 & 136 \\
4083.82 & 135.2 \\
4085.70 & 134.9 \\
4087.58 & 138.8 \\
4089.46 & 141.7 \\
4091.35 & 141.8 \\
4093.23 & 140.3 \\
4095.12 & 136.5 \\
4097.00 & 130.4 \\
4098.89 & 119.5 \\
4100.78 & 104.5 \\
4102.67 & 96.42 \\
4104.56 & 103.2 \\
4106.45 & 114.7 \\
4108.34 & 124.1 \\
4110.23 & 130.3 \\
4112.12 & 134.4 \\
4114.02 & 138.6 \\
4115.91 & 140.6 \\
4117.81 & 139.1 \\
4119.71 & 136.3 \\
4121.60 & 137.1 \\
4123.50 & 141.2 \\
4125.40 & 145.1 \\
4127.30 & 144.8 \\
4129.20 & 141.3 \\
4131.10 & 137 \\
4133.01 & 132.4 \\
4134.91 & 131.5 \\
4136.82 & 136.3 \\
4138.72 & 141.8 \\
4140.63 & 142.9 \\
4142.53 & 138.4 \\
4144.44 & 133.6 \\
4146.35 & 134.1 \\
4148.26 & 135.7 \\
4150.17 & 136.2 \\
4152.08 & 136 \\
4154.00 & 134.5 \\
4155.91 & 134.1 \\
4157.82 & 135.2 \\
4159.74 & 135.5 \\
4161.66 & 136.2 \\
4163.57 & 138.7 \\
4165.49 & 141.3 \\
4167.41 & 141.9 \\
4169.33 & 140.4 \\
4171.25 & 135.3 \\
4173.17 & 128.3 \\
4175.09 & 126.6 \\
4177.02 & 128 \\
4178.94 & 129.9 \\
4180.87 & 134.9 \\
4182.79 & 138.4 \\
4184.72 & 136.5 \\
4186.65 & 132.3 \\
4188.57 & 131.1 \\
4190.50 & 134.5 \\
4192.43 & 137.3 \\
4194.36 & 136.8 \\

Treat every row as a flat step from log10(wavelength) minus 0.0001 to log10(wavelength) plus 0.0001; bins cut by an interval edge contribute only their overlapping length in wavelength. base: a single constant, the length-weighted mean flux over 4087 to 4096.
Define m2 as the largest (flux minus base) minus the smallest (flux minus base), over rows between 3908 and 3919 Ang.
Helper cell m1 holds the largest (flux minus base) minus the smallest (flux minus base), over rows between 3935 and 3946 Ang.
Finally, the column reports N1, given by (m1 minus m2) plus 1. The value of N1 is 54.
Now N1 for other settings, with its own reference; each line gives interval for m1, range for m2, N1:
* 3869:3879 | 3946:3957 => 1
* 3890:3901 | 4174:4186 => 16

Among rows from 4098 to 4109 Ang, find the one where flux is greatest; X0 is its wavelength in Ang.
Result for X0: 4108.34 Ang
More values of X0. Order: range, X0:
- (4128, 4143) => 4140.63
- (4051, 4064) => 4051.97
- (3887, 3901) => 3900.01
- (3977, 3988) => 3987.18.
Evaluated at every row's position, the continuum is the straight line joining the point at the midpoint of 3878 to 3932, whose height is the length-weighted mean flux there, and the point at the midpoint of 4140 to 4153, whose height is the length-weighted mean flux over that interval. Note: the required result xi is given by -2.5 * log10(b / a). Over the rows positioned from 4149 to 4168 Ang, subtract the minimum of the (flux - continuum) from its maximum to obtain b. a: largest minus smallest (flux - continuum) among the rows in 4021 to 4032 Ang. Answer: -0.3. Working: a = 5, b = 6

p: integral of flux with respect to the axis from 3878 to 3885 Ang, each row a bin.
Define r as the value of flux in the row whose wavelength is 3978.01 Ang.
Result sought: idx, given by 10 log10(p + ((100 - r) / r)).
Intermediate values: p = 756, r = 110.7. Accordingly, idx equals 28.8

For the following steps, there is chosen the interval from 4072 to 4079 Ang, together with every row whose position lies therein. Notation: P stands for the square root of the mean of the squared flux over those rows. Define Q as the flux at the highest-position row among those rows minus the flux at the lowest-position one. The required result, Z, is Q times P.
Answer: -129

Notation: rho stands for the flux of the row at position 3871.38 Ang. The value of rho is 109.4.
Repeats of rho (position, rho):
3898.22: 109.8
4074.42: 129.6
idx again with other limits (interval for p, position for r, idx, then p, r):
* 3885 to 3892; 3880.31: 27.8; 607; 109.8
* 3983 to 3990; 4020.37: 29.5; 889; 136.8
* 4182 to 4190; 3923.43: 30.3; 1076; 105.7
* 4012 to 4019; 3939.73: 29.9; 972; 76.99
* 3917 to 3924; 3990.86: 28.9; 773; 132.1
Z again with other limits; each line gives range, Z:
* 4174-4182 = 1078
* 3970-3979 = 5671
